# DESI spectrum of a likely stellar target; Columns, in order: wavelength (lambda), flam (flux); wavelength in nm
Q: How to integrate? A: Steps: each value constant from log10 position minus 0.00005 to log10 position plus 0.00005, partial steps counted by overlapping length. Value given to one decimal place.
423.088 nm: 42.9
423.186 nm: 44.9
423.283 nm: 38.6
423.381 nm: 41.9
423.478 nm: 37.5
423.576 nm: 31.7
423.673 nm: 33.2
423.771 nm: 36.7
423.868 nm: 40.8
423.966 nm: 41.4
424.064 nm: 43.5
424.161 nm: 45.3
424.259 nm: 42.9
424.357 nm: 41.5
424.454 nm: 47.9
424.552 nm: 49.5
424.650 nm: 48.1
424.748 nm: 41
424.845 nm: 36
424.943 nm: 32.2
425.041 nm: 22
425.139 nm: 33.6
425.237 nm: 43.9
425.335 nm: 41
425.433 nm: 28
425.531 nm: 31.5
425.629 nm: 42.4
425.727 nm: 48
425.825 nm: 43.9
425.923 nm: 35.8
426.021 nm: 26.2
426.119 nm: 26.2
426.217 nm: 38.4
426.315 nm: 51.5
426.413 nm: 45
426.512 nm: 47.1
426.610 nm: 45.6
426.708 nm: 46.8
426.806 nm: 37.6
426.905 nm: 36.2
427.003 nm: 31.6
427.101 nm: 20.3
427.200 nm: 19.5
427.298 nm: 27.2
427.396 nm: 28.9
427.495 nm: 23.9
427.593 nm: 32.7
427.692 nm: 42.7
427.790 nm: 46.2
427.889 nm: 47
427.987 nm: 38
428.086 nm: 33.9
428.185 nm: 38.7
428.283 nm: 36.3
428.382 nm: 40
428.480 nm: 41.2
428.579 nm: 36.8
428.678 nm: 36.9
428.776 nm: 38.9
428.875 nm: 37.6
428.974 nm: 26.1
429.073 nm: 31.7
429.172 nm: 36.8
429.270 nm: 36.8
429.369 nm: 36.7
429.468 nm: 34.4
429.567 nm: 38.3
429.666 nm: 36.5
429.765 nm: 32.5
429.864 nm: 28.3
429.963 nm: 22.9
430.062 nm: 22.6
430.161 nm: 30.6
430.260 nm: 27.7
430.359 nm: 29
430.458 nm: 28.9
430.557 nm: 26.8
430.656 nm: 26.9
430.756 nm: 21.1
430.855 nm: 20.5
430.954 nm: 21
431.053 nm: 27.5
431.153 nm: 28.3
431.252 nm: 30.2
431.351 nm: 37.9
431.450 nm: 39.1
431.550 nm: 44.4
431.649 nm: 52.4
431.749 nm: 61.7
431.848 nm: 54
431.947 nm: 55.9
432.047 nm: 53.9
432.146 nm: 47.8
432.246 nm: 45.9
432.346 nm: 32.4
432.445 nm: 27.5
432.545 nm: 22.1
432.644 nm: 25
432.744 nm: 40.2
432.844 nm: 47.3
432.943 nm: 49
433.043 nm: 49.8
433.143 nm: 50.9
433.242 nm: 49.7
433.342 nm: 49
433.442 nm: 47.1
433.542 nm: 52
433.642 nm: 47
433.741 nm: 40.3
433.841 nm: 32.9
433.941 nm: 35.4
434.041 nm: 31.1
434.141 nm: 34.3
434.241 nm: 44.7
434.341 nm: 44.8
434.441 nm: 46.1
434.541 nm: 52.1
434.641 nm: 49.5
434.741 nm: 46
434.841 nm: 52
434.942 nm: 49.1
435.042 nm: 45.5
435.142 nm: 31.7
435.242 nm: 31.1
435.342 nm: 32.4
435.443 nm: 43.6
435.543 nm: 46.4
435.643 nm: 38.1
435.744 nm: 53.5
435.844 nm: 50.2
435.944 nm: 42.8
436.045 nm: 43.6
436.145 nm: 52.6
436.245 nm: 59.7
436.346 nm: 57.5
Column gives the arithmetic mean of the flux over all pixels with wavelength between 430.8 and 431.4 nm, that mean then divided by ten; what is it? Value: 2.8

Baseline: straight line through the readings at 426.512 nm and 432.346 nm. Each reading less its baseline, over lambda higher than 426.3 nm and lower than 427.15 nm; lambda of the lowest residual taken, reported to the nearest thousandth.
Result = 427.101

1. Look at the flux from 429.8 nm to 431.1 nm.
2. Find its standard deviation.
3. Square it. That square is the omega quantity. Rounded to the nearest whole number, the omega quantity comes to 12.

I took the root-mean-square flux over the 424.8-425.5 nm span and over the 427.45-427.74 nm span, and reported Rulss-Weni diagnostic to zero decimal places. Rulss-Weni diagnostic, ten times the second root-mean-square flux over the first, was 10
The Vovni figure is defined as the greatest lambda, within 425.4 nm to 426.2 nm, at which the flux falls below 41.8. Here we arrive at 426.119 nm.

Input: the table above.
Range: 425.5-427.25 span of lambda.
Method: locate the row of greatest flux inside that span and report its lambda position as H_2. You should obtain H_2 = 426.315 nm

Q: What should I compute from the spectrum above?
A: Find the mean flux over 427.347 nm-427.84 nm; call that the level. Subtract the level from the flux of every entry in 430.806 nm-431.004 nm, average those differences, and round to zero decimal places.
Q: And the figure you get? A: -14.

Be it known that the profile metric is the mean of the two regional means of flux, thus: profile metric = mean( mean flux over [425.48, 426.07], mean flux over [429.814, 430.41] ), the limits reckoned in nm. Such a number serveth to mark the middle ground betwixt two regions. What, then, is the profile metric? 32.4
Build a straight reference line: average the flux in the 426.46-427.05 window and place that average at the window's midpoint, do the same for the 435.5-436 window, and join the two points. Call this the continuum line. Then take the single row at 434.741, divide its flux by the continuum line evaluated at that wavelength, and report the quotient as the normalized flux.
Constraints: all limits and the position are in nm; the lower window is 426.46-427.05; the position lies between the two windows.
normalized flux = 1.01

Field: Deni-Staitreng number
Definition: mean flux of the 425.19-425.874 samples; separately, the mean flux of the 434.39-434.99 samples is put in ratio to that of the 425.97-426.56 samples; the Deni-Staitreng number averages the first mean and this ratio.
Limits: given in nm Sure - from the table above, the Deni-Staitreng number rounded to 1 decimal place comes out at 20.5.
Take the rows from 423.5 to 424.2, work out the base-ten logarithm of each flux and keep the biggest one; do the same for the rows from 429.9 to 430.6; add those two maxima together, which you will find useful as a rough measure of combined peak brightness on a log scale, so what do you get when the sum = 3.14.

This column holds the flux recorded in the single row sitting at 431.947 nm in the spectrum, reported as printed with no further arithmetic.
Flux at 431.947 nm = 55.9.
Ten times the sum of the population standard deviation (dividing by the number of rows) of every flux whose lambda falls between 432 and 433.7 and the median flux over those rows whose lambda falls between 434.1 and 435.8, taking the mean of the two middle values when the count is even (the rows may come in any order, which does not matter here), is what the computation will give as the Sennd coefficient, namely 553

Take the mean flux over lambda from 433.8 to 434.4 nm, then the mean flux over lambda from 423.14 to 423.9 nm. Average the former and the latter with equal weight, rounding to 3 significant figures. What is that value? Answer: 37.7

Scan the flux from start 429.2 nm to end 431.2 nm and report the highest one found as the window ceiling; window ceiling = 38.3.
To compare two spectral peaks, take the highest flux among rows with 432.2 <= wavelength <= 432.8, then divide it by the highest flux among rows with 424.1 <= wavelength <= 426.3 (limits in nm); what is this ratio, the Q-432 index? 0.9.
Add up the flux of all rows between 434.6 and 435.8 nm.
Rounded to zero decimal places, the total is 519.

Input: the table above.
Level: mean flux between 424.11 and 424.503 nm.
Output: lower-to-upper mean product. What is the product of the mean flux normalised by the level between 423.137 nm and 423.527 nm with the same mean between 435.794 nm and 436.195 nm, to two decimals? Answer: 0.98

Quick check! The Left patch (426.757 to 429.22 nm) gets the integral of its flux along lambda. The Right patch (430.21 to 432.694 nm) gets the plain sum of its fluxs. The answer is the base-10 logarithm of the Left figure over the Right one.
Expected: -1.02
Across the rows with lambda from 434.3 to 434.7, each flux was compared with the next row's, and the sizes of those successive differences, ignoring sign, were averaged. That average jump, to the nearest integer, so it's 3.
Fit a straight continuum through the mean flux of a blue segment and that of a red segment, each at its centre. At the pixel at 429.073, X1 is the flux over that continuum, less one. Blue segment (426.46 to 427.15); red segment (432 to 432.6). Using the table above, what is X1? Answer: -0.17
